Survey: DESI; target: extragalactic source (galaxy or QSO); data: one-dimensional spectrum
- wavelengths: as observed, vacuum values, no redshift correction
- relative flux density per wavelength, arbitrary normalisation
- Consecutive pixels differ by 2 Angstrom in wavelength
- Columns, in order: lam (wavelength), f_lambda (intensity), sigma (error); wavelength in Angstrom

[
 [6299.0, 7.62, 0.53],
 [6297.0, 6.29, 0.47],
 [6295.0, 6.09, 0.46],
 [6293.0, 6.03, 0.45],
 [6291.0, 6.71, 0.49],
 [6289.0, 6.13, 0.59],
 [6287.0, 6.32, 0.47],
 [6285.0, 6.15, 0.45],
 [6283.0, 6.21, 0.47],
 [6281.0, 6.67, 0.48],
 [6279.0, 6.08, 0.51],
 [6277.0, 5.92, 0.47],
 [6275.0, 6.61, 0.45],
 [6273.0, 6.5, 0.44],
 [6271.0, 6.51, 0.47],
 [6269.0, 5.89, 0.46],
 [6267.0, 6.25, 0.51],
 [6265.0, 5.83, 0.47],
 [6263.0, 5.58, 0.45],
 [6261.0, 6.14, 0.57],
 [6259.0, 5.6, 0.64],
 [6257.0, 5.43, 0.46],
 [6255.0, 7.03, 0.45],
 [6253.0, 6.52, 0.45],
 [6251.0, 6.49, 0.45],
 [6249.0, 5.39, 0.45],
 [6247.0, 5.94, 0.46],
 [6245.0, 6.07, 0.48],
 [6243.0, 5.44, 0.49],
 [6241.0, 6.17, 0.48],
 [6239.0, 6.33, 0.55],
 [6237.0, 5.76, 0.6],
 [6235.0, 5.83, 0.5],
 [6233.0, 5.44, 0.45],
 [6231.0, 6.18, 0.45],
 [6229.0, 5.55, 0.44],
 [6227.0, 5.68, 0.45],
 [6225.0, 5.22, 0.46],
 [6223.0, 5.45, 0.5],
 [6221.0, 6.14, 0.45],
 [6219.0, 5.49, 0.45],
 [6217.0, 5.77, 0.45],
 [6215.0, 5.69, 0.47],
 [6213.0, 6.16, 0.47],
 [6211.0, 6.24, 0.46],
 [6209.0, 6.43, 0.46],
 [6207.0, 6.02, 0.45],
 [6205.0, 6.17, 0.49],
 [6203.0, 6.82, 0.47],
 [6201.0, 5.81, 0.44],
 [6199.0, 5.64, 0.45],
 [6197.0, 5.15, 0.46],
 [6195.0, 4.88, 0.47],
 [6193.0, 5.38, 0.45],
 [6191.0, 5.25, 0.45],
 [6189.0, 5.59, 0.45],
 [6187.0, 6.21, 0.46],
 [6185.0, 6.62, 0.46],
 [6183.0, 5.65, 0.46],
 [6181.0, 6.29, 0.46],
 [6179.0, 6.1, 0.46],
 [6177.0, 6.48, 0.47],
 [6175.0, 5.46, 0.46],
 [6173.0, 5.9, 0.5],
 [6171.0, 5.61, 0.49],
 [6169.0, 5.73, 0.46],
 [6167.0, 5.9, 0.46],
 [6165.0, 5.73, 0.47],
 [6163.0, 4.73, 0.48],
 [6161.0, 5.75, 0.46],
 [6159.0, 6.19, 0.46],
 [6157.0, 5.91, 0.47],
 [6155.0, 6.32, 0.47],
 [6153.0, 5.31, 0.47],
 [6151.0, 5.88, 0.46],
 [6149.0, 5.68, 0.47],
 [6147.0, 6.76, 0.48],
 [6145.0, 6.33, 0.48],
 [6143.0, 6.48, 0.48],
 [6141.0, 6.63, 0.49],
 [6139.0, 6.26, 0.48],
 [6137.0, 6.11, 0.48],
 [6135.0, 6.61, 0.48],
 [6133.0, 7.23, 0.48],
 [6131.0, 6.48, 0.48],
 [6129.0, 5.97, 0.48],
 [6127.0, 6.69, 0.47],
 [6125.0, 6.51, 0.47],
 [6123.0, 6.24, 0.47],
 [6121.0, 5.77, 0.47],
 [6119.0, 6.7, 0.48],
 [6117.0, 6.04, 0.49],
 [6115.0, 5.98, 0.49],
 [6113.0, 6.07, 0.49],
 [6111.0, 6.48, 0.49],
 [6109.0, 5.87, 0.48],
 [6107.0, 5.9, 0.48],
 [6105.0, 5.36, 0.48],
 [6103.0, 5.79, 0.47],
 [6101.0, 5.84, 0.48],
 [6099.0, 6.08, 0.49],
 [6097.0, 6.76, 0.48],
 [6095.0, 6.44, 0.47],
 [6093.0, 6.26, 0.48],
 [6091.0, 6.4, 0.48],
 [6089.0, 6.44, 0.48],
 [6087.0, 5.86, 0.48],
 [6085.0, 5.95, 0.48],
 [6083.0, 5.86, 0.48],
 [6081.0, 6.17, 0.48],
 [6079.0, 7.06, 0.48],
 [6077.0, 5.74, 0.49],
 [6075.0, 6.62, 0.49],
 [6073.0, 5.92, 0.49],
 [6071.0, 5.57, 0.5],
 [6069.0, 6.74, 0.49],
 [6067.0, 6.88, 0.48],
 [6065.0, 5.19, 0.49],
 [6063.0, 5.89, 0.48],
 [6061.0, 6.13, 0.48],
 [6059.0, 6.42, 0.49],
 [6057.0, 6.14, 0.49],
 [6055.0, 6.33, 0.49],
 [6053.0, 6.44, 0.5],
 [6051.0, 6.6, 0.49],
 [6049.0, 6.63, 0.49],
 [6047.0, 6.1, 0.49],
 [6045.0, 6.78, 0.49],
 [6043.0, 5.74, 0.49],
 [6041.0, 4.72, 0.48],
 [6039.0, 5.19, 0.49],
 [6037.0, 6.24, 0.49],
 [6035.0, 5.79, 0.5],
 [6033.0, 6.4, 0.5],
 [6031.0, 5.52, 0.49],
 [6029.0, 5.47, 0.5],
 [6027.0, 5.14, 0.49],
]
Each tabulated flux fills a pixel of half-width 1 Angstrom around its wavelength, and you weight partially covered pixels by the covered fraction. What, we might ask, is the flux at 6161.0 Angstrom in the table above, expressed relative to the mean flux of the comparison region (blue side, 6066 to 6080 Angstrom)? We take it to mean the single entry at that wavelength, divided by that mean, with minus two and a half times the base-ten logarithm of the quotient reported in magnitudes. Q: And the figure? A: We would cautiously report 0.11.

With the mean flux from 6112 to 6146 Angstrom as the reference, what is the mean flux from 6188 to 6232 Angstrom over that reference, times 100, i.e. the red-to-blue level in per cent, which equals 91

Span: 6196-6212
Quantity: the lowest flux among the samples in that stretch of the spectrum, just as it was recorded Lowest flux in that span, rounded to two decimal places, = 5.15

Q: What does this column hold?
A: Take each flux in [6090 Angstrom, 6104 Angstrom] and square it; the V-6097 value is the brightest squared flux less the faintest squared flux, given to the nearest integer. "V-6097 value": 12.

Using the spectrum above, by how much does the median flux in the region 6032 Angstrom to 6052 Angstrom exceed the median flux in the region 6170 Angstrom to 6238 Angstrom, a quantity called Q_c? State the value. 0.4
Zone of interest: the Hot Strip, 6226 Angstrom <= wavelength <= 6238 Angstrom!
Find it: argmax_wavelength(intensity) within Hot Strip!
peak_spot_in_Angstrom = 6231.0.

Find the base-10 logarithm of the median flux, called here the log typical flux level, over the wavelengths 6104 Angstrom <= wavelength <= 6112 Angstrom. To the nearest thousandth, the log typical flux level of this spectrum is 0.770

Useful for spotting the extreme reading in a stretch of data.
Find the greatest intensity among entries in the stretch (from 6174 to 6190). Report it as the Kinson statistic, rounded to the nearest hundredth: 6.62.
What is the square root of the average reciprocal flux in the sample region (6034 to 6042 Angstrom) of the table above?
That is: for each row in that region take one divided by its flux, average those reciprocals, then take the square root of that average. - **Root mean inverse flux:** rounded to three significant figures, 0.429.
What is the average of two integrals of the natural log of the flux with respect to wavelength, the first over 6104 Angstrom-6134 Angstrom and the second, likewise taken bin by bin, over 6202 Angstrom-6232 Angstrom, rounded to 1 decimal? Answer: 54.1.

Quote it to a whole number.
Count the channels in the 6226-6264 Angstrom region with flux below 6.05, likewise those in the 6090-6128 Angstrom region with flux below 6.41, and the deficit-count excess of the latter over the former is 2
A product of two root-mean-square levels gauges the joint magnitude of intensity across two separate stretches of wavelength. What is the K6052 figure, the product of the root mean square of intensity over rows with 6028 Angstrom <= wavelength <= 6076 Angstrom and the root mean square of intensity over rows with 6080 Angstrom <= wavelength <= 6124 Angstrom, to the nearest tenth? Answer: 37.2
